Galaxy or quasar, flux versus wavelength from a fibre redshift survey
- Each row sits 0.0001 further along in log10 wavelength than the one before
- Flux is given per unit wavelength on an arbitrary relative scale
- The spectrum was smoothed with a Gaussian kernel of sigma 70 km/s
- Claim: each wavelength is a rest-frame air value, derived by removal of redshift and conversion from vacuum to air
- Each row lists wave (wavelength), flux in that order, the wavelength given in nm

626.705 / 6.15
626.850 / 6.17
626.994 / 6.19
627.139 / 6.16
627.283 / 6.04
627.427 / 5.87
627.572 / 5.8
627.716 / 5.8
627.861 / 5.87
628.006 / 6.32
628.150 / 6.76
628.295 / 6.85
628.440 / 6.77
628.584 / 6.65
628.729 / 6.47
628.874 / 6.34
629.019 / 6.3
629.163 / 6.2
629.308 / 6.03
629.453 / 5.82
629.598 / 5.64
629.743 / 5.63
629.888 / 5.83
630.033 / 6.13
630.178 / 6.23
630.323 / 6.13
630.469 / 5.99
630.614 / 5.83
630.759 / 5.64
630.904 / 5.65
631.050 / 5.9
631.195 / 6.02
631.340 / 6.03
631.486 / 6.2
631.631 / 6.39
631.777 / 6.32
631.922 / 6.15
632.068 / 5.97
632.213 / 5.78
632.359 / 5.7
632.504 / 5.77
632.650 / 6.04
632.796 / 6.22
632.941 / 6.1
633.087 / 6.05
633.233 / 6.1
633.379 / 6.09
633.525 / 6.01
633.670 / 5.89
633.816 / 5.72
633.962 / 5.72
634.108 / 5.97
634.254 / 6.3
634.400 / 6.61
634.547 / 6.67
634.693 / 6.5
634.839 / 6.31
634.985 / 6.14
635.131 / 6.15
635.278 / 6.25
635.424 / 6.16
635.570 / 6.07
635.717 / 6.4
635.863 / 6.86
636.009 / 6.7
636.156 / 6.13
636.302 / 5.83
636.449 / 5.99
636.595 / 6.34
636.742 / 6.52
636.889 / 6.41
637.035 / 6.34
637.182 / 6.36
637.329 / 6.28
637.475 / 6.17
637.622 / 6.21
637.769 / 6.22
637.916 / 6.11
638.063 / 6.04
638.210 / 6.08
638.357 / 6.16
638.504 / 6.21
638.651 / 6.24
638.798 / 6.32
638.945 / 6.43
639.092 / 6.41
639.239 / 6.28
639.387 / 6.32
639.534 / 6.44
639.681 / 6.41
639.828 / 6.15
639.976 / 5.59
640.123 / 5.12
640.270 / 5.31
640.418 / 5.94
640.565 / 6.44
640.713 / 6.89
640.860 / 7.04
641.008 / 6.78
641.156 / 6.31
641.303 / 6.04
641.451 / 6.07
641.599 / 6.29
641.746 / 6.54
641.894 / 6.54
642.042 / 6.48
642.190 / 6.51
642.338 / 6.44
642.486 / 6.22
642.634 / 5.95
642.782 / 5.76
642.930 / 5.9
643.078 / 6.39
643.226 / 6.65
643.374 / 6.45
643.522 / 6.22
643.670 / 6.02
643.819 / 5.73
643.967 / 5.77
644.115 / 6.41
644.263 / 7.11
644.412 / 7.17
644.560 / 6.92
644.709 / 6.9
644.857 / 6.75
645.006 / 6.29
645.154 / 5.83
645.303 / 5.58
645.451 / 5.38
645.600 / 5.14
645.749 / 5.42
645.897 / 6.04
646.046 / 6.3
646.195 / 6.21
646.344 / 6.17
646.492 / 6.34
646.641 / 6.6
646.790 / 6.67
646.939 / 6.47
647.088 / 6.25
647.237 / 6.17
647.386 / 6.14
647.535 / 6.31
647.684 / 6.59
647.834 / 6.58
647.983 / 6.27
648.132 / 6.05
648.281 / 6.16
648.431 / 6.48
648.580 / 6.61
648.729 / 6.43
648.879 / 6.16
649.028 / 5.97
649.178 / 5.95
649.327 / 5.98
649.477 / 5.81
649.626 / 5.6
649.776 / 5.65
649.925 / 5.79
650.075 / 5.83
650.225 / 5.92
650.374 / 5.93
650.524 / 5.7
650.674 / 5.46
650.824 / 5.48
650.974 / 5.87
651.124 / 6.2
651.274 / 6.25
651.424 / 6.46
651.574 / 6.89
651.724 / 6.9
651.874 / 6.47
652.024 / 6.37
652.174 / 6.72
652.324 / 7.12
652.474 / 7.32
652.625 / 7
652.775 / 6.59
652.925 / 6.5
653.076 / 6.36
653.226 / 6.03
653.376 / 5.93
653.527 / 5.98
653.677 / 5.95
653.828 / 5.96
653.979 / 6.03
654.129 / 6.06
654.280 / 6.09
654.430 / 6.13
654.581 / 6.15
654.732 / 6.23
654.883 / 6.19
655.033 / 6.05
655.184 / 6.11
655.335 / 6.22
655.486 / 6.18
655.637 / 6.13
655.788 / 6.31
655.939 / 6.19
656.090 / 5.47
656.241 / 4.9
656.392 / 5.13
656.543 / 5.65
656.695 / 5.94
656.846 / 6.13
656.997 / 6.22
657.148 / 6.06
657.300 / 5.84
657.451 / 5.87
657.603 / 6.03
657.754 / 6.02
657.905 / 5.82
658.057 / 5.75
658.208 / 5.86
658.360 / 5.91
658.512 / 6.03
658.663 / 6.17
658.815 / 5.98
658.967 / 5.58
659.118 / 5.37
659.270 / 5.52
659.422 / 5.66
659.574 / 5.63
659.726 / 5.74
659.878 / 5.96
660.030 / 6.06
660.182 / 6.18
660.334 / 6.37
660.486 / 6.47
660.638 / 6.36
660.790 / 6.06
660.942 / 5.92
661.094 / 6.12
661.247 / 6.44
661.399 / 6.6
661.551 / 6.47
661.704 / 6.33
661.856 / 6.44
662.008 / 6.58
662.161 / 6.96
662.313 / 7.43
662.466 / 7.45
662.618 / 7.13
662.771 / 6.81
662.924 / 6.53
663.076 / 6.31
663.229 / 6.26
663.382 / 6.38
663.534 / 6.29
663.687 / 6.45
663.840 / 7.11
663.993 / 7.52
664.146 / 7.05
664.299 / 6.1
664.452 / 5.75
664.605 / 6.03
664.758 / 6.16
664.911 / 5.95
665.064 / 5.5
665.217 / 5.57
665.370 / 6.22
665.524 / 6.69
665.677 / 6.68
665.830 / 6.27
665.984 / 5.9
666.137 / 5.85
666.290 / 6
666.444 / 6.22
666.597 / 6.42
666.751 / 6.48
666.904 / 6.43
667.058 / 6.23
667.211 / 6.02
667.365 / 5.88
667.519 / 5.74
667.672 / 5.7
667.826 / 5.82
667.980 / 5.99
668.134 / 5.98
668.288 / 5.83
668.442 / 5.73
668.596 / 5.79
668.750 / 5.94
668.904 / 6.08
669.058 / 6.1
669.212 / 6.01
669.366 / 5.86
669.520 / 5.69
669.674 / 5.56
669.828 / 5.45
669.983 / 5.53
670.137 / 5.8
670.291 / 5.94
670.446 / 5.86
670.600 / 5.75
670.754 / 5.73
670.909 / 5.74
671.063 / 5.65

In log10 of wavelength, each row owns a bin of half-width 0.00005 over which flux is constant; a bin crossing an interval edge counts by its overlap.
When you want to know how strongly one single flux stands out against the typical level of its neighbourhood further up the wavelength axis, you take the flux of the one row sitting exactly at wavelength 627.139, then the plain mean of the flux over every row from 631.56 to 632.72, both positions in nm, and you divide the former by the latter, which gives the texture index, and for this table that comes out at 1.02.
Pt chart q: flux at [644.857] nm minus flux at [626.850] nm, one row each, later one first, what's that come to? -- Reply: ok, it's 0.58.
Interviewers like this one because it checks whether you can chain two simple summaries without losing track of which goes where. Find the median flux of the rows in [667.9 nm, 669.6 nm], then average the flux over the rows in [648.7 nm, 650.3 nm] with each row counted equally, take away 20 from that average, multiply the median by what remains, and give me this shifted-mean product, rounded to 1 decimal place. -83.7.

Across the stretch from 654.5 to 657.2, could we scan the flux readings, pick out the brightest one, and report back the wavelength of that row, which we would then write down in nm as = 655.788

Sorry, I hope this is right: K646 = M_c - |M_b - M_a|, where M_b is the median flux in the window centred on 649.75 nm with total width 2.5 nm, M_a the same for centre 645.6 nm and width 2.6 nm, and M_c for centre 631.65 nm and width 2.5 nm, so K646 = 5.57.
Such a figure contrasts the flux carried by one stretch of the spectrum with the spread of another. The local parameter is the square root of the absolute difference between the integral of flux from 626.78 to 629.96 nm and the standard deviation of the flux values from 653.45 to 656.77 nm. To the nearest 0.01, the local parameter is 4.39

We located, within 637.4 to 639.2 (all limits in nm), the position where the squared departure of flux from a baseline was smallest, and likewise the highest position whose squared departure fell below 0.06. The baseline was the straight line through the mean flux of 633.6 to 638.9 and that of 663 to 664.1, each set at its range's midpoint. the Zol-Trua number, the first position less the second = -0.44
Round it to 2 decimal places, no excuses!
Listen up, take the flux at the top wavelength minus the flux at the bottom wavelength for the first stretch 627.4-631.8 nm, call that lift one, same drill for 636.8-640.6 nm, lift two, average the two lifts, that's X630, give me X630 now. 0.24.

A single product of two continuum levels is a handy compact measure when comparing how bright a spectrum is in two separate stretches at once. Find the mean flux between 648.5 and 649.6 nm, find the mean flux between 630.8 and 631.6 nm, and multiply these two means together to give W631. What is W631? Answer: 36.5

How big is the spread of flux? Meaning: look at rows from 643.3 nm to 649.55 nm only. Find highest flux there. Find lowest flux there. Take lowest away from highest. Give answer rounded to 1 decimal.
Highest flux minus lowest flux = 2.0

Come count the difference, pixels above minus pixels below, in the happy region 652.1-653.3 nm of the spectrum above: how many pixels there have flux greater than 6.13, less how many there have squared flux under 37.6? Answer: 6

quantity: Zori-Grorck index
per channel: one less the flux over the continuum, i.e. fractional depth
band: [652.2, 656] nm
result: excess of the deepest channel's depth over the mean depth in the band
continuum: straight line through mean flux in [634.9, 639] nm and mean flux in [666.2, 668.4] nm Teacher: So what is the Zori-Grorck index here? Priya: 0.057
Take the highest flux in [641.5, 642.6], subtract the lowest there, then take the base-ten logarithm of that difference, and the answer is -0.49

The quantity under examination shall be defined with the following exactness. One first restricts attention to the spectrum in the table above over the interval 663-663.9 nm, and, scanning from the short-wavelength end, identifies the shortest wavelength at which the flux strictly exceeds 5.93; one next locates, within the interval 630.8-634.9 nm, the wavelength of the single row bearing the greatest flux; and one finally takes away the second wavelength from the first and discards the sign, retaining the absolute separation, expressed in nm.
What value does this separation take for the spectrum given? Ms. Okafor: 28.53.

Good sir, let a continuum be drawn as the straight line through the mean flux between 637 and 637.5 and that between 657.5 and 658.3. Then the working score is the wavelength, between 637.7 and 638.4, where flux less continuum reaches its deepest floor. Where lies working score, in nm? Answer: 638.063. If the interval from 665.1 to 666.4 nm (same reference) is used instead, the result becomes 665.217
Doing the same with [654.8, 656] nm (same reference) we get 655.033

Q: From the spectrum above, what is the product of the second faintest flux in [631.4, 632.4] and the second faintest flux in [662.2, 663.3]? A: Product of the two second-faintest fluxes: 36.5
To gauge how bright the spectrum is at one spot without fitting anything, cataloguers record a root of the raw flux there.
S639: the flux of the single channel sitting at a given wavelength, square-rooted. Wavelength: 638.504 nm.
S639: 2.49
